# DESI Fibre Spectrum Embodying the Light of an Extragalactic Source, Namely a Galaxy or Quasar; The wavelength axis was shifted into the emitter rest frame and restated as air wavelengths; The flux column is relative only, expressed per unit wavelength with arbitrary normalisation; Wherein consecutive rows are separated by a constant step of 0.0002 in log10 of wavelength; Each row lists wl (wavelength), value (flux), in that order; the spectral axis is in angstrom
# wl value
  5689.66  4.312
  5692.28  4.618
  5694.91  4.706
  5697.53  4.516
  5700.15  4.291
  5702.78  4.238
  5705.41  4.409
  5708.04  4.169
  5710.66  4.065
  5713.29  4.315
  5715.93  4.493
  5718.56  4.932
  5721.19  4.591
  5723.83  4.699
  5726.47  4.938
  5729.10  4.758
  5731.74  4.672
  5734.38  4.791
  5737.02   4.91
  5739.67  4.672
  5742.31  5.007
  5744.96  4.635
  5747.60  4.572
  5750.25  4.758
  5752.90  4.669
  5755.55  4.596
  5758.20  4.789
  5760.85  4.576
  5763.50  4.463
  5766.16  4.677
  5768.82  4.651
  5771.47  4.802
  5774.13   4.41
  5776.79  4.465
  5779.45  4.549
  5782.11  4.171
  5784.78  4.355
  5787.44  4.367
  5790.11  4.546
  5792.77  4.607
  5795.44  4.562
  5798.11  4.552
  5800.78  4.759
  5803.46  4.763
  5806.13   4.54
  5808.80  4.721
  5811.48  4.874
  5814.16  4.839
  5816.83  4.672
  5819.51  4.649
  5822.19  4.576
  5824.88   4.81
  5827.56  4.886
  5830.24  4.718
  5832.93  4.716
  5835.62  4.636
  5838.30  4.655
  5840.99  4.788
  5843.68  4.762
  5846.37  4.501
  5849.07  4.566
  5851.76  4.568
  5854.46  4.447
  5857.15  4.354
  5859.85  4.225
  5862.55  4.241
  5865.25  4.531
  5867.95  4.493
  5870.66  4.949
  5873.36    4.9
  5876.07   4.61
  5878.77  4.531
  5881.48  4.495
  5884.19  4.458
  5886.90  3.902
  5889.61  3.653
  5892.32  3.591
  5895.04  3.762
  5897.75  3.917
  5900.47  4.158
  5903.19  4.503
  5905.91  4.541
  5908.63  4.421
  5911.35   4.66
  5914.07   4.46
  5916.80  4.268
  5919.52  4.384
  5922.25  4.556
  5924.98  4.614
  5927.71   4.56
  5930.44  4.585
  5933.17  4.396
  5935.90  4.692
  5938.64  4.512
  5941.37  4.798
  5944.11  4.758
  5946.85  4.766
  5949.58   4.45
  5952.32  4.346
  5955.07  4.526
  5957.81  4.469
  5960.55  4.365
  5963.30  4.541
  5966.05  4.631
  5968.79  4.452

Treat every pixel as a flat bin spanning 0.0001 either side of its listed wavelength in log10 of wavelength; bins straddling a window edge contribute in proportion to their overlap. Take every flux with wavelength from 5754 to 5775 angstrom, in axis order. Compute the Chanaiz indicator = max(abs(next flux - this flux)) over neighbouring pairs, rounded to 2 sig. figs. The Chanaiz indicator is 0.39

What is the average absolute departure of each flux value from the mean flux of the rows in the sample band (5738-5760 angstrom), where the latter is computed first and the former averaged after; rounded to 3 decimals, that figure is 0.104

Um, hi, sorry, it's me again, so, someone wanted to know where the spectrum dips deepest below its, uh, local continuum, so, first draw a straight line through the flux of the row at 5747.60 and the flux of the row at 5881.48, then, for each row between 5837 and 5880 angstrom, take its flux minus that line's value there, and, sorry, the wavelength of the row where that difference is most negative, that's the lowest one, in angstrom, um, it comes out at 5859.85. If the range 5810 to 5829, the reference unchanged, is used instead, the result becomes 5822.19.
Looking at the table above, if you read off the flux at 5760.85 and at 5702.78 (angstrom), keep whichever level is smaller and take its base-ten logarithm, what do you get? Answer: 0.627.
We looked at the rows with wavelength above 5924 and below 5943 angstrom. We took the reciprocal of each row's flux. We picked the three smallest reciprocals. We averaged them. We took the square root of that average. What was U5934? 0.461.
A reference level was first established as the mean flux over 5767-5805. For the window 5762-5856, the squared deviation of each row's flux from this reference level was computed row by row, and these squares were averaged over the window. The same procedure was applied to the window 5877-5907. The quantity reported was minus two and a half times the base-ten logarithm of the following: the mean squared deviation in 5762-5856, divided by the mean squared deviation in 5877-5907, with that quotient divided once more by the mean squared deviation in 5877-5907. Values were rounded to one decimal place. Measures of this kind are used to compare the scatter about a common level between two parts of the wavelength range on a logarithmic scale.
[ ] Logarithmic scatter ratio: 1.1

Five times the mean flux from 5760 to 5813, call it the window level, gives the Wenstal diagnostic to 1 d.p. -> 22.9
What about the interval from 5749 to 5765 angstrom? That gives 23.2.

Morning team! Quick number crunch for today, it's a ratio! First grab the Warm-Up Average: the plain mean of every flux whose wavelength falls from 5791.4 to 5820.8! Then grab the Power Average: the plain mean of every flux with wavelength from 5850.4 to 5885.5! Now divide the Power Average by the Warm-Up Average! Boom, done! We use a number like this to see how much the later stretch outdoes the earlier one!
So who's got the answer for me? 0.97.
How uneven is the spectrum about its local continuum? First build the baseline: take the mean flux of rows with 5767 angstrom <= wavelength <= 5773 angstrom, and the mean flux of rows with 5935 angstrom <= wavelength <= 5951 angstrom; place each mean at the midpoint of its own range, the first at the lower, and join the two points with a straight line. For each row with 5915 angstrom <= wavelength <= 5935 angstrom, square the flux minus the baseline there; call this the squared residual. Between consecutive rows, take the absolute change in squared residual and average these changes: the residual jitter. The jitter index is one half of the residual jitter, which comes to 0.020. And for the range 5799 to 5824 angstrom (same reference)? 0.008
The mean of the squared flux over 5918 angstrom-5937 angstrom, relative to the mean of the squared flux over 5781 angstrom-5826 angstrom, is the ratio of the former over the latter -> 0.97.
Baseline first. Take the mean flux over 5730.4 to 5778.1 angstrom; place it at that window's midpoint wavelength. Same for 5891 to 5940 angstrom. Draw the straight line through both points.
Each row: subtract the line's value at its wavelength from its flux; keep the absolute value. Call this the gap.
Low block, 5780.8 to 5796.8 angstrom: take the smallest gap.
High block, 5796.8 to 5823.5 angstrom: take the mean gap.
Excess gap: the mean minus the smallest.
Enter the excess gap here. 0.135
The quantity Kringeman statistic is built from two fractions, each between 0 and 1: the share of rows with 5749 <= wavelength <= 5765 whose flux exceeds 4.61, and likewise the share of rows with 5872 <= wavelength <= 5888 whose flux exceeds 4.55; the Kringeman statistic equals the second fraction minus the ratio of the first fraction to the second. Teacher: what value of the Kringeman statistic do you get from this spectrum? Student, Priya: -1.2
